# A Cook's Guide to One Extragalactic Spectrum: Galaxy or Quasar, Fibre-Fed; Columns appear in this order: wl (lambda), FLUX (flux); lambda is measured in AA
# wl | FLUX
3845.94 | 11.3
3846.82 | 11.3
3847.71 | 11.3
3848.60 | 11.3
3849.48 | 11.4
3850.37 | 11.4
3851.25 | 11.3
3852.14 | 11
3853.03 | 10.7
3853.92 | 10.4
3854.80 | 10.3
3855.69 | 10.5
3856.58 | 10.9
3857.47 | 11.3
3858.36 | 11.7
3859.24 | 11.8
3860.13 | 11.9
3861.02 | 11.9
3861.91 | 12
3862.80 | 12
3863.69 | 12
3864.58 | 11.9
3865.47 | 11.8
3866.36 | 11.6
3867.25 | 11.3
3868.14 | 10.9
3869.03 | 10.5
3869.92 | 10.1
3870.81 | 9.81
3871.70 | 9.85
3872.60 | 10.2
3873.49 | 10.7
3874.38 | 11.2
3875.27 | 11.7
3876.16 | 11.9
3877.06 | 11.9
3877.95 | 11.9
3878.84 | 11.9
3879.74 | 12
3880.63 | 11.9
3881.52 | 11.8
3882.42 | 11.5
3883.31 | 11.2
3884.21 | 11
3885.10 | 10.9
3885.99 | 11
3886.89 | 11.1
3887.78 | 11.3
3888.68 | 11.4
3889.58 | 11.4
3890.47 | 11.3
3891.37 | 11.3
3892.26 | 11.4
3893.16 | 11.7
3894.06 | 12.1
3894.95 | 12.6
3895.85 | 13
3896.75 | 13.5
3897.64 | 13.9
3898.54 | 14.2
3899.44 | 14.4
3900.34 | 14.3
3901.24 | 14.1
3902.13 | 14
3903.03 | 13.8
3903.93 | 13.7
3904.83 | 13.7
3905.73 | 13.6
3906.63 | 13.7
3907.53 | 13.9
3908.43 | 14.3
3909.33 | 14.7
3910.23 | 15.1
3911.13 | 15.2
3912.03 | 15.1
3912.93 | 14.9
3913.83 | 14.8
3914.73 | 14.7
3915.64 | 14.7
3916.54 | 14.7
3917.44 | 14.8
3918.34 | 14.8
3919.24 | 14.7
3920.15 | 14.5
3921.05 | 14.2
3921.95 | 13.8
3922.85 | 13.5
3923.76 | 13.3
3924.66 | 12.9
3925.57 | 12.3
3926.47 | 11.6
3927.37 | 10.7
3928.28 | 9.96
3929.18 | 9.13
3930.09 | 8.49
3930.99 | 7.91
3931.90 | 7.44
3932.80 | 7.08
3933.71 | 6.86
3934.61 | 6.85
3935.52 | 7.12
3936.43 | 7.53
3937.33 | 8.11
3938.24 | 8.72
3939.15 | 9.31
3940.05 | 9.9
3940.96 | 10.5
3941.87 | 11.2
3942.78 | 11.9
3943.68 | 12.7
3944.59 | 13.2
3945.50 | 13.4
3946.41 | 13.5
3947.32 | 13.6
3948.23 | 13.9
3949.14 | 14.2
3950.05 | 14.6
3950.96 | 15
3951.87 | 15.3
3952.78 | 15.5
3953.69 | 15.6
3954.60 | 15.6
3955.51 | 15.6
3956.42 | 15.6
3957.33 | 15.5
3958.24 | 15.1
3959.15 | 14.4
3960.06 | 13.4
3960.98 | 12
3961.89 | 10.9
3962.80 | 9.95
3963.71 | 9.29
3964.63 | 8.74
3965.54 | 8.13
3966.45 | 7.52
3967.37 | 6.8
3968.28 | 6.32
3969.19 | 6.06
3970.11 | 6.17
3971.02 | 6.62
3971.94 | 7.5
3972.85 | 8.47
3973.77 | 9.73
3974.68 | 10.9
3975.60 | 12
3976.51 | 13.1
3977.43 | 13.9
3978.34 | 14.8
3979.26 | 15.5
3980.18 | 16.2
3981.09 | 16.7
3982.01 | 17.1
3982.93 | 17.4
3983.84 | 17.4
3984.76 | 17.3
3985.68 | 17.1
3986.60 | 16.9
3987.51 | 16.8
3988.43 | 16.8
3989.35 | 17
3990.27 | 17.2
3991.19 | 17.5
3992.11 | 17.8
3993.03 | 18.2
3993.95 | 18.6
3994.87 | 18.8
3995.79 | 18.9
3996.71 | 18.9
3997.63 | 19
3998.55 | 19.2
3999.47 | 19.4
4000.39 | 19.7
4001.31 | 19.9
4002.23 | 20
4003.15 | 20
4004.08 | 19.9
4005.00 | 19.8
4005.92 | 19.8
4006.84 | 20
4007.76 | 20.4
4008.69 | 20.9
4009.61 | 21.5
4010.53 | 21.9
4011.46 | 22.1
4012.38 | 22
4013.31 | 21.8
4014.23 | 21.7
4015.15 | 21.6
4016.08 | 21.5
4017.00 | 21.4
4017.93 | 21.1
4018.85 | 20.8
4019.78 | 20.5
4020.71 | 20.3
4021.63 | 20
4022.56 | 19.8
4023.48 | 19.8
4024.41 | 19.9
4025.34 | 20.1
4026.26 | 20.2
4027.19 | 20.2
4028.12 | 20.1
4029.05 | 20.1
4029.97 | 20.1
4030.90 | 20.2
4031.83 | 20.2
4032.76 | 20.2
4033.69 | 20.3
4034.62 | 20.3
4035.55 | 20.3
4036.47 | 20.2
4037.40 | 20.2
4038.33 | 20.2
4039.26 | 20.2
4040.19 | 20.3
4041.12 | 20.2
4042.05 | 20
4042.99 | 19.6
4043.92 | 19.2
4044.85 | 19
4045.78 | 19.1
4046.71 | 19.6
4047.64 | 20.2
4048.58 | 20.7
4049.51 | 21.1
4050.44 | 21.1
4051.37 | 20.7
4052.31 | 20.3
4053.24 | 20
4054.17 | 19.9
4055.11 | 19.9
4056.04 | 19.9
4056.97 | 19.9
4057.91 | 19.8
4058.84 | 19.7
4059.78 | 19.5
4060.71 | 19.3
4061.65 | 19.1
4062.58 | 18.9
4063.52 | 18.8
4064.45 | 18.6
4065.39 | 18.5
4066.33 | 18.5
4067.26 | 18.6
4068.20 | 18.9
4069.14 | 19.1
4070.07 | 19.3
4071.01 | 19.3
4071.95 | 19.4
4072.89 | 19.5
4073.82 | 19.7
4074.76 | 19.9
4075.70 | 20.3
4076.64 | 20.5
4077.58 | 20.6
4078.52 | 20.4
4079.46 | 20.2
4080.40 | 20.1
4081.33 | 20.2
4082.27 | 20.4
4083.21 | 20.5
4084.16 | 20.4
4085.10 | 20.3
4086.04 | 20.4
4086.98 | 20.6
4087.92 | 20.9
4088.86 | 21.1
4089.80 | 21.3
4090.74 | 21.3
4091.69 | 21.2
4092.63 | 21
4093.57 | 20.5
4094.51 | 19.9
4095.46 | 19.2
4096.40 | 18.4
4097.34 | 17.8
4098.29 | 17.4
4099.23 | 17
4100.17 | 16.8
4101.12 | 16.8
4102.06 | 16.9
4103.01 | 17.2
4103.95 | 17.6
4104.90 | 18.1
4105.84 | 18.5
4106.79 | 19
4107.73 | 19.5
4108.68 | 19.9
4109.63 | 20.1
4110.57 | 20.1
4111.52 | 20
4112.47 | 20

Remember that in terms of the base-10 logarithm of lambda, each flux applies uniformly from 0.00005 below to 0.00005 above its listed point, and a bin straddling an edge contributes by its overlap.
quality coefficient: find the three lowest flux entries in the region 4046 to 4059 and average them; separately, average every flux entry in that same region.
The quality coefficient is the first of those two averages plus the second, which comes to 40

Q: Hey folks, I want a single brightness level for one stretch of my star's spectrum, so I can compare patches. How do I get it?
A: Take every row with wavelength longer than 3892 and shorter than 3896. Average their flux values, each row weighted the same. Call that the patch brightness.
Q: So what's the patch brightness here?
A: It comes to 12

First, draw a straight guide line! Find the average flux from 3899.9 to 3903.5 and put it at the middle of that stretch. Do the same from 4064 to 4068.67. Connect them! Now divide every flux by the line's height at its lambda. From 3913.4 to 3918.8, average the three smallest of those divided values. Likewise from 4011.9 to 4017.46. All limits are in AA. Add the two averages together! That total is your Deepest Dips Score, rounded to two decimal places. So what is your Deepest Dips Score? 2.27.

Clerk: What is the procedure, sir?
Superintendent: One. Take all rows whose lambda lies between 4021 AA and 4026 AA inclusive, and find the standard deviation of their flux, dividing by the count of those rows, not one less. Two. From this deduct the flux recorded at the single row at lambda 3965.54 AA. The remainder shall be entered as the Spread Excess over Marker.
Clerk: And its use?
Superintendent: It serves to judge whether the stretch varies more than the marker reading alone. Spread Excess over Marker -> -8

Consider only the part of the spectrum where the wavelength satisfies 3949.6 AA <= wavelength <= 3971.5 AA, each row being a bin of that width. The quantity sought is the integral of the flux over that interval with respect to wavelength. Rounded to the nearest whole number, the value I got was 255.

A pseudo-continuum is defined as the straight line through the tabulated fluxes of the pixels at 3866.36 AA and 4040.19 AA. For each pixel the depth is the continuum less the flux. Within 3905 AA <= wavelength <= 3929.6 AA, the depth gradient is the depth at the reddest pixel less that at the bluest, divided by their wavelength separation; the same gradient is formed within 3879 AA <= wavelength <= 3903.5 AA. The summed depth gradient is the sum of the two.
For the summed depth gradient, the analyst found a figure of 0.2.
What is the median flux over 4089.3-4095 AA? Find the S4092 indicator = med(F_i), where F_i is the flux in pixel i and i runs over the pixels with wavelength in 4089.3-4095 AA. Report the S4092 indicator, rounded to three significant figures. 21.1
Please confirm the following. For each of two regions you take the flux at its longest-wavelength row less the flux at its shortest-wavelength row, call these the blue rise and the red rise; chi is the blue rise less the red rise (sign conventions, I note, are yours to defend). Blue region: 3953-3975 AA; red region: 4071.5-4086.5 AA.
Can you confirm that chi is -5.7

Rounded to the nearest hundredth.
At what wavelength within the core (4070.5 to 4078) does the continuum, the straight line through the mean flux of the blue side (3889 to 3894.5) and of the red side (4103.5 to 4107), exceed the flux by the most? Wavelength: 4071.01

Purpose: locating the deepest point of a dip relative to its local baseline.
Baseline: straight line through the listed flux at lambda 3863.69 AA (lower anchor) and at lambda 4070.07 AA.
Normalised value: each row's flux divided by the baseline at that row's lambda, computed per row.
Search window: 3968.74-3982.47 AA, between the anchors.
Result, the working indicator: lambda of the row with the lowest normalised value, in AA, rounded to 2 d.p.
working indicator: 3969.19 AA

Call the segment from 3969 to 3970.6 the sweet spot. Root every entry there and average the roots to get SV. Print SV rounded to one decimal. 2.5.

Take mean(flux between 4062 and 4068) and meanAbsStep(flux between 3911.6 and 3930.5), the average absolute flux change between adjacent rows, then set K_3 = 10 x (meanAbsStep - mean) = -183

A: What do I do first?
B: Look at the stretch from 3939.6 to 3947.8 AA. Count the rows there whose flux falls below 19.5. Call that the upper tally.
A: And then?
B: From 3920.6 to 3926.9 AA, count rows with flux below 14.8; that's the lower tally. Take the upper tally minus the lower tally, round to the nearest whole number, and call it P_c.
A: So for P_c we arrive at 2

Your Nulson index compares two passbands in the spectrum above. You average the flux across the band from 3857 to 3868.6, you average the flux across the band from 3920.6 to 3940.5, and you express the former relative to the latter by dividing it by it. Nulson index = 1.19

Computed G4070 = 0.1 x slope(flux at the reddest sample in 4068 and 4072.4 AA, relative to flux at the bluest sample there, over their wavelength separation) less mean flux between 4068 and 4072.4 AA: -19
